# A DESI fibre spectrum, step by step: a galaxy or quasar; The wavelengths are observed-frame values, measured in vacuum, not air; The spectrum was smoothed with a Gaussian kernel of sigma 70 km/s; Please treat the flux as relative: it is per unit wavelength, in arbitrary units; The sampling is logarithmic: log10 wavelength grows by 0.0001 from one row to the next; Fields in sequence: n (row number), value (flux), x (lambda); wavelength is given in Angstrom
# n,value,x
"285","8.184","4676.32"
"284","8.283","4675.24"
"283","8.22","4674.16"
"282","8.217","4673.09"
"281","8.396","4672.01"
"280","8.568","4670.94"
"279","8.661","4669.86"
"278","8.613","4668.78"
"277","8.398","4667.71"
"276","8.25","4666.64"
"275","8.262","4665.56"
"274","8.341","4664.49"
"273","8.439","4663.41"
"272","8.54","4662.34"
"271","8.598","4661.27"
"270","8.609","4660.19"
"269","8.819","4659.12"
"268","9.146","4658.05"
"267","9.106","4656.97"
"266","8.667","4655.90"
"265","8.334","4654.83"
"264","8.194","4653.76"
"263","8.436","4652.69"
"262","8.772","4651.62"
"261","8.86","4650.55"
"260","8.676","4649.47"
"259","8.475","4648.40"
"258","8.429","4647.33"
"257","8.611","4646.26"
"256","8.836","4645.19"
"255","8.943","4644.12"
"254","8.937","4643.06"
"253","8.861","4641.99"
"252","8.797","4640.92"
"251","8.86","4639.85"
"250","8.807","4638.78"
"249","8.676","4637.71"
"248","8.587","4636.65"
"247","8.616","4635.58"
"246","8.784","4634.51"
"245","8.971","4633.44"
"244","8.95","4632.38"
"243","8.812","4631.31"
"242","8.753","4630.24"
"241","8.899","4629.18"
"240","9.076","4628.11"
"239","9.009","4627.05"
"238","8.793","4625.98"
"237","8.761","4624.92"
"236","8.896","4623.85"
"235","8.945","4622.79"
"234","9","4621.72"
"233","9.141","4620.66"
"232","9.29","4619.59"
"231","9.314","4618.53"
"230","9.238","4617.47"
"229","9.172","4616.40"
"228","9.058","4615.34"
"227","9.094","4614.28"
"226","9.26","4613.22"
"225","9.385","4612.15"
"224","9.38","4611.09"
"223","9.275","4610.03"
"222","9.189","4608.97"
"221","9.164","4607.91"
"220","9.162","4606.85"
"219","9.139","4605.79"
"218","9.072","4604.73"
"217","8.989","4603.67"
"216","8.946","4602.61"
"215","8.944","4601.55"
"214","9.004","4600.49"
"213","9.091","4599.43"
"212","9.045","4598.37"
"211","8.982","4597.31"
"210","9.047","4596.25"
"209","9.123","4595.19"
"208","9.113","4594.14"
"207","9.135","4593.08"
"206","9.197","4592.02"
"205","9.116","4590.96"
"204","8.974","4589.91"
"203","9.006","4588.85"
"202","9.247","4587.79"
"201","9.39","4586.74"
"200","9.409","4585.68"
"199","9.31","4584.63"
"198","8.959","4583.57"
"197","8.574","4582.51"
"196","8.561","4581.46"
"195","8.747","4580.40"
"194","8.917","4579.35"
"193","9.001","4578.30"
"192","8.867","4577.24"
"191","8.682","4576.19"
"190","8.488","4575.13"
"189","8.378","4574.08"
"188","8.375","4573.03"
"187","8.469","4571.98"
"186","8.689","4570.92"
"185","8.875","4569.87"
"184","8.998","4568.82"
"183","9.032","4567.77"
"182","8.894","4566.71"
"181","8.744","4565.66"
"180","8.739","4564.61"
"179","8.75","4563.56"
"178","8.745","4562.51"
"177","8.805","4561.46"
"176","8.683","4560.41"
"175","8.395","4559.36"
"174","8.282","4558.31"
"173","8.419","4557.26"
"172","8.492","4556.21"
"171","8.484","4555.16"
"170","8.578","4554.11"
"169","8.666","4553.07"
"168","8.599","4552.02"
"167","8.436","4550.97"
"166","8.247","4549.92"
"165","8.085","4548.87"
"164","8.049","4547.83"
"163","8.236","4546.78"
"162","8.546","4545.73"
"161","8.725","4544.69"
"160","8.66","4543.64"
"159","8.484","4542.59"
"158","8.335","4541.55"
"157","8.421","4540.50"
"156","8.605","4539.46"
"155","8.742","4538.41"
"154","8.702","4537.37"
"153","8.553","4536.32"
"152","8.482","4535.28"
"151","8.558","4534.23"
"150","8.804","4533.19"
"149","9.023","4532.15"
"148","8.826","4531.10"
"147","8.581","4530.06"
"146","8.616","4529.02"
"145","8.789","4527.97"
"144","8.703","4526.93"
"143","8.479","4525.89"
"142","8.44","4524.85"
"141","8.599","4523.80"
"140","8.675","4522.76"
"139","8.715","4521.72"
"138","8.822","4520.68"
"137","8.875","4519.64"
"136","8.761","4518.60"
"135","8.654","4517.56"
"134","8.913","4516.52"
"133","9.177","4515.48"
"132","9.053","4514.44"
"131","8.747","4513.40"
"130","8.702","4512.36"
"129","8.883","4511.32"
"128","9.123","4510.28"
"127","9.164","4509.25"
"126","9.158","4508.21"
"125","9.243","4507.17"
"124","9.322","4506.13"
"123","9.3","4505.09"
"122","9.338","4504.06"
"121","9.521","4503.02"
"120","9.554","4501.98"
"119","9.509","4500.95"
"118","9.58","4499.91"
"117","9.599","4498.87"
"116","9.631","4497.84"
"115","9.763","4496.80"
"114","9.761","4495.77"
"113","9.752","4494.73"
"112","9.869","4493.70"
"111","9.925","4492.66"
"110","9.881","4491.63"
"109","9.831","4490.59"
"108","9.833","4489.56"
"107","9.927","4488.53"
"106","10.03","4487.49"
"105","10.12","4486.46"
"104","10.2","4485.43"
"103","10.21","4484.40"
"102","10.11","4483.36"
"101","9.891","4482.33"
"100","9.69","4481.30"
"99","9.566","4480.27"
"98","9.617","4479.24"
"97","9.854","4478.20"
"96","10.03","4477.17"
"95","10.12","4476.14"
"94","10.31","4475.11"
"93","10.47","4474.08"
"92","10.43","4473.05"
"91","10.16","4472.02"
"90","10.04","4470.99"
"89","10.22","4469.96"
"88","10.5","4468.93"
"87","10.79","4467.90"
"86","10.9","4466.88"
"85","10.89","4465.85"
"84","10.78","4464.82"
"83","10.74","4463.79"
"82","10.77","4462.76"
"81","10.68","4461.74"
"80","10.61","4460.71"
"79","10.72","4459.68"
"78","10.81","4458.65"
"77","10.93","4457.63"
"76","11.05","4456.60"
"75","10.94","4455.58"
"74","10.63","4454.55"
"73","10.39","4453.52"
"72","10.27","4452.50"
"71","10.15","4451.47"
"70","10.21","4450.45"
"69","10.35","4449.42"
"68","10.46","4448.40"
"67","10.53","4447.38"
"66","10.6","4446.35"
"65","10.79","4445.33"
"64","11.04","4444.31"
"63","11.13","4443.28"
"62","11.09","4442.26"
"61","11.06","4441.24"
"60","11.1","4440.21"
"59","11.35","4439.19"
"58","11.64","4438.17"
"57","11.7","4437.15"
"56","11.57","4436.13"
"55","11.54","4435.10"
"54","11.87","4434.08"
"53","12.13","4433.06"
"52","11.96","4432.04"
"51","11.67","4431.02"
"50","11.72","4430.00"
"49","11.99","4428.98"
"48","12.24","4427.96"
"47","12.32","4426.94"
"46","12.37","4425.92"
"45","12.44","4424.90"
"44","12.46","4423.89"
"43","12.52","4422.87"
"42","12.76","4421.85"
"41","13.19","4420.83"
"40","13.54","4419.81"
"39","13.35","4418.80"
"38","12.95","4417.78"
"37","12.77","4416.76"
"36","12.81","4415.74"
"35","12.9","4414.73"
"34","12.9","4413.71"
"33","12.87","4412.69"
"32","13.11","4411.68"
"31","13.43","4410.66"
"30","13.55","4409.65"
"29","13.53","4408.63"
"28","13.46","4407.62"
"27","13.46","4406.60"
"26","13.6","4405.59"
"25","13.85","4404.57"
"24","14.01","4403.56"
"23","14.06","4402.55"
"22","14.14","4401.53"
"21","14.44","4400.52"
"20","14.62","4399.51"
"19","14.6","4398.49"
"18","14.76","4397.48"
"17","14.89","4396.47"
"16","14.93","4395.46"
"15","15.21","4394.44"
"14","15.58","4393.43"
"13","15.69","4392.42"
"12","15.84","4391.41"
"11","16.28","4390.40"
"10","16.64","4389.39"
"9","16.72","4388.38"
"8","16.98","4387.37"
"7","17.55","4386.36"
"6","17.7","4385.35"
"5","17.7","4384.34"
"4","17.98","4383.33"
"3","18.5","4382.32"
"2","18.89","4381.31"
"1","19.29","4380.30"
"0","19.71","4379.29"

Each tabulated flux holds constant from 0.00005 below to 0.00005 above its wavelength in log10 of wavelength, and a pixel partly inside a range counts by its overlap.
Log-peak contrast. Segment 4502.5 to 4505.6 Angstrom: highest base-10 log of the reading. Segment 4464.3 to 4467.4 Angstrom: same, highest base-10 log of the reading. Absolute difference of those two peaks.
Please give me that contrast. 0.06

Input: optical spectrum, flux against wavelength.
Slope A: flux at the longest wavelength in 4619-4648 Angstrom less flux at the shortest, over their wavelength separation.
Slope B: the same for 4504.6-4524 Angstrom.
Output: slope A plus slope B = -0.069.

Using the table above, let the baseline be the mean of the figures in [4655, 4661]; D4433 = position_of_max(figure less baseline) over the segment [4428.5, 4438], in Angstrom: 4433.06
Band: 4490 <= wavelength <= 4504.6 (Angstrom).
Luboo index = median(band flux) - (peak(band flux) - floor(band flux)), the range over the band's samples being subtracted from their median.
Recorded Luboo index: 9.1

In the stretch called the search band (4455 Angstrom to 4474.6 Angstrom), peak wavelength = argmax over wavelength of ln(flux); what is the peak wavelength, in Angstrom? 4456.60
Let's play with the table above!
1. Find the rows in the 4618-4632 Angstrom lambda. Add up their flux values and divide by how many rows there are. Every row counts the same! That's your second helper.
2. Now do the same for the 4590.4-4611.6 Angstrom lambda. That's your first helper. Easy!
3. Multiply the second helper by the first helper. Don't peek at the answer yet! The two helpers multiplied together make 82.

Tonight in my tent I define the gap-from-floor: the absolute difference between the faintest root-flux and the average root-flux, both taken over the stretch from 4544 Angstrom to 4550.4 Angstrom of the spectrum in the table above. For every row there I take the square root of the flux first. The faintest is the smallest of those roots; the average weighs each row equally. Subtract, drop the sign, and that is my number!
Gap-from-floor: 0.05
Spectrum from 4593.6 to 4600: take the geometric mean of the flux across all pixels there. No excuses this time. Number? 9.1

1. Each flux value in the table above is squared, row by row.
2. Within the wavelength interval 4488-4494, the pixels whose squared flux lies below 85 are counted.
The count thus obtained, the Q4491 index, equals 0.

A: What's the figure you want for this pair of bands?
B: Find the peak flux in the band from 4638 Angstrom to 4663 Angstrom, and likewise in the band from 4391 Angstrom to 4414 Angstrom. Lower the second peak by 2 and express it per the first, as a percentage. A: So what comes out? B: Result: 151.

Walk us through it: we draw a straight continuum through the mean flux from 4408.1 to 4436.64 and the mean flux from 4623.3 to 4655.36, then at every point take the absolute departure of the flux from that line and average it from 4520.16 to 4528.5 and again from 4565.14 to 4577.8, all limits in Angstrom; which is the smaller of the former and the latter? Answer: 1.2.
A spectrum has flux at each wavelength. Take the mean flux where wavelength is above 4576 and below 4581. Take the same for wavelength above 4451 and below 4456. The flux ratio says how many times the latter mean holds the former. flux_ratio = 1.18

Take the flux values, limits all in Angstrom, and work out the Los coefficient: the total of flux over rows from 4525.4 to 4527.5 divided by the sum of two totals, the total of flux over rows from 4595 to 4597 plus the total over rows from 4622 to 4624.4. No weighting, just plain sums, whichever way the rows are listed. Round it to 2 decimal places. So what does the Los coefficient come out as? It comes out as 0.48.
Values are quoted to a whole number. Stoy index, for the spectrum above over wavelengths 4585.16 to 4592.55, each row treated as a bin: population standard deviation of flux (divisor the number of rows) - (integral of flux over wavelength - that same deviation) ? -68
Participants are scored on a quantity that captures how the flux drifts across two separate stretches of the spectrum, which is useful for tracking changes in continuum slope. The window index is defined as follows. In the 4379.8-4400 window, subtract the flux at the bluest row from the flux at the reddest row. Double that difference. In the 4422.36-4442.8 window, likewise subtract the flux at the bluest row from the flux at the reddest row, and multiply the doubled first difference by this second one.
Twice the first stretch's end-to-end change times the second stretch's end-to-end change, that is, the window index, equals 13.4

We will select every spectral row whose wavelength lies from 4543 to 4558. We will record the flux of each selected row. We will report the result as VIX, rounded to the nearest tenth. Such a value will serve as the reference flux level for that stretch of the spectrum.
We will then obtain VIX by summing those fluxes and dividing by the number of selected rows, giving 8.4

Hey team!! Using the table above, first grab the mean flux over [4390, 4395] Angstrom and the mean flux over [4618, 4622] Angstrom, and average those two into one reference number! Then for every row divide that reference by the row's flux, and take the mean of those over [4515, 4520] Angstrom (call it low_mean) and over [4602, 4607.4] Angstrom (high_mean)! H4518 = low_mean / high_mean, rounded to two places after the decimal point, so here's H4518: 1.02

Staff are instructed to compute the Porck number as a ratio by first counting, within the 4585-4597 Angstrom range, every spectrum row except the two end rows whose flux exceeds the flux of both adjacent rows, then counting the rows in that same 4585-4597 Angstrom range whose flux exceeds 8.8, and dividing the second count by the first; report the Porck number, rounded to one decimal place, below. 5.5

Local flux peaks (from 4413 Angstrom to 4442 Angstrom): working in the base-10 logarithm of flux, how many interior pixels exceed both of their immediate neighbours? 3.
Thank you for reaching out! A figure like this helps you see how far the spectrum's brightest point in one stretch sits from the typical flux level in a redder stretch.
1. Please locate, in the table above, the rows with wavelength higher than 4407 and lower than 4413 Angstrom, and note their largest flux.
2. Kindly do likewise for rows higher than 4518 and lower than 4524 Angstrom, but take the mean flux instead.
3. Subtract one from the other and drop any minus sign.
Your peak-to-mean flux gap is 5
